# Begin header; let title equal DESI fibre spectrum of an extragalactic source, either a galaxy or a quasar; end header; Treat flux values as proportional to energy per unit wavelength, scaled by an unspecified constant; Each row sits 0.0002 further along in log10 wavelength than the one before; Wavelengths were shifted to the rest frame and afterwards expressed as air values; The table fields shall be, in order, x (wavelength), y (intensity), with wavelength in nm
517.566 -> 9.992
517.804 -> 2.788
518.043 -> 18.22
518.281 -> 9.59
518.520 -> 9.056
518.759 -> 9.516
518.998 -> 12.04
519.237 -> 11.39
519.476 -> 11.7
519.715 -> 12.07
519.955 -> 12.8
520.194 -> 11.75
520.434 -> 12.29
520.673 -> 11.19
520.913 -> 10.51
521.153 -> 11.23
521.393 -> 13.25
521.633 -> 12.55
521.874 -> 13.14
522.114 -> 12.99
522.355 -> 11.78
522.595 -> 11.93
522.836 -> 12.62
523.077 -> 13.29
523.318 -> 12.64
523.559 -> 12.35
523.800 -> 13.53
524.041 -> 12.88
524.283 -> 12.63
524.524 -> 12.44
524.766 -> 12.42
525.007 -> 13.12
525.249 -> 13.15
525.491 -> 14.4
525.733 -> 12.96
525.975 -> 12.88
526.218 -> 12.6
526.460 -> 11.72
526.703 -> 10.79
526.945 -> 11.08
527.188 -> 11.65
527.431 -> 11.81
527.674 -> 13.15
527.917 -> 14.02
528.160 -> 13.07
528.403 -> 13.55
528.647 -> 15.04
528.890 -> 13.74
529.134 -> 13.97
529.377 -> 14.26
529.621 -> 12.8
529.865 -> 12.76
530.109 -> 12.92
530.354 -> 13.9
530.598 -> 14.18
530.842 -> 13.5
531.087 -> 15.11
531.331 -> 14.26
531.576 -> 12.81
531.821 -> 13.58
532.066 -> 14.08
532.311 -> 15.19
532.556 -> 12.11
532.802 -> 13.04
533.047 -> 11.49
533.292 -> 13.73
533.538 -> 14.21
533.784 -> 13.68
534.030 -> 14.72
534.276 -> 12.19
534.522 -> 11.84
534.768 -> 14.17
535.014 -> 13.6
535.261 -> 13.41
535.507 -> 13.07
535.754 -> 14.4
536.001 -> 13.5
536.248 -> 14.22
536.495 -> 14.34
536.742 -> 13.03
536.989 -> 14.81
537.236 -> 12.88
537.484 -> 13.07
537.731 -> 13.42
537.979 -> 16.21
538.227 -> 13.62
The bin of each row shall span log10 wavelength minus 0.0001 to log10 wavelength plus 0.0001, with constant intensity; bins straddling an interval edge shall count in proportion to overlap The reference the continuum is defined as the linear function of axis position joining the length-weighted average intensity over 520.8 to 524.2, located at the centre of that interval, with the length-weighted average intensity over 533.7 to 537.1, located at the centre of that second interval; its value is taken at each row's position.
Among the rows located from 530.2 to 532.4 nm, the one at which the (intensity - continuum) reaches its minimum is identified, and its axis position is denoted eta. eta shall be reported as 531.576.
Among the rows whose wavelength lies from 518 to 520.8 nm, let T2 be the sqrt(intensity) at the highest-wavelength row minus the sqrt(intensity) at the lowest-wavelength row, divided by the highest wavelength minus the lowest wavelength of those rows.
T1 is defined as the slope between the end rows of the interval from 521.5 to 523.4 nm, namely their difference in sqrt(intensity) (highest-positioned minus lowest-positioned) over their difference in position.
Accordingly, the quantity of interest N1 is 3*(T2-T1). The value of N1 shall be -1.1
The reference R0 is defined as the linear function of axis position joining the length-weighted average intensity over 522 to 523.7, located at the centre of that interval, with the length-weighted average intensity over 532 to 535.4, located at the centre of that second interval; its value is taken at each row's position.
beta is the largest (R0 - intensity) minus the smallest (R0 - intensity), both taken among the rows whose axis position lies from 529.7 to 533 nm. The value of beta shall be 3.1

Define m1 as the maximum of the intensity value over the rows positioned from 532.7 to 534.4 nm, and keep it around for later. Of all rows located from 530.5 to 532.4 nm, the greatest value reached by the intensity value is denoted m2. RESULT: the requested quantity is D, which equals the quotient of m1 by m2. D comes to 0.97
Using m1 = 14.72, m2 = 15.19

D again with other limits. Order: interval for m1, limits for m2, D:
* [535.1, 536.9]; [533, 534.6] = 0.98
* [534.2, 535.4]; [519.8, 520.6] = 1.11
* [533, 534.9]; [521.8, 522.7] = 1.12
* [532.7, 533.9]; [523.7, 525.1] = 1.05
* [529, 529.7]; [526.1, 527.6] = 1.13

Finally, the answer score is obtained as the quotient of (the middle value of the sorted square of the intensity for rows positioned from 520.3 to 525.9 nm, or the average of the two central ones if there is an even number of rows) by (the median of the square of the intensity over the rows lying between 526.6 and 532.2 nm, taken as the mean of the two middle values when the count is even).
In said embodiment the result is 0.87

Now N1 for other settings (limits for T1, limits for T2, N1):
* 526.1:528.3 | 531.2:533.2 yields -0.8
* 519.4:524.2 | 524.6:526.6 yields -0.3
